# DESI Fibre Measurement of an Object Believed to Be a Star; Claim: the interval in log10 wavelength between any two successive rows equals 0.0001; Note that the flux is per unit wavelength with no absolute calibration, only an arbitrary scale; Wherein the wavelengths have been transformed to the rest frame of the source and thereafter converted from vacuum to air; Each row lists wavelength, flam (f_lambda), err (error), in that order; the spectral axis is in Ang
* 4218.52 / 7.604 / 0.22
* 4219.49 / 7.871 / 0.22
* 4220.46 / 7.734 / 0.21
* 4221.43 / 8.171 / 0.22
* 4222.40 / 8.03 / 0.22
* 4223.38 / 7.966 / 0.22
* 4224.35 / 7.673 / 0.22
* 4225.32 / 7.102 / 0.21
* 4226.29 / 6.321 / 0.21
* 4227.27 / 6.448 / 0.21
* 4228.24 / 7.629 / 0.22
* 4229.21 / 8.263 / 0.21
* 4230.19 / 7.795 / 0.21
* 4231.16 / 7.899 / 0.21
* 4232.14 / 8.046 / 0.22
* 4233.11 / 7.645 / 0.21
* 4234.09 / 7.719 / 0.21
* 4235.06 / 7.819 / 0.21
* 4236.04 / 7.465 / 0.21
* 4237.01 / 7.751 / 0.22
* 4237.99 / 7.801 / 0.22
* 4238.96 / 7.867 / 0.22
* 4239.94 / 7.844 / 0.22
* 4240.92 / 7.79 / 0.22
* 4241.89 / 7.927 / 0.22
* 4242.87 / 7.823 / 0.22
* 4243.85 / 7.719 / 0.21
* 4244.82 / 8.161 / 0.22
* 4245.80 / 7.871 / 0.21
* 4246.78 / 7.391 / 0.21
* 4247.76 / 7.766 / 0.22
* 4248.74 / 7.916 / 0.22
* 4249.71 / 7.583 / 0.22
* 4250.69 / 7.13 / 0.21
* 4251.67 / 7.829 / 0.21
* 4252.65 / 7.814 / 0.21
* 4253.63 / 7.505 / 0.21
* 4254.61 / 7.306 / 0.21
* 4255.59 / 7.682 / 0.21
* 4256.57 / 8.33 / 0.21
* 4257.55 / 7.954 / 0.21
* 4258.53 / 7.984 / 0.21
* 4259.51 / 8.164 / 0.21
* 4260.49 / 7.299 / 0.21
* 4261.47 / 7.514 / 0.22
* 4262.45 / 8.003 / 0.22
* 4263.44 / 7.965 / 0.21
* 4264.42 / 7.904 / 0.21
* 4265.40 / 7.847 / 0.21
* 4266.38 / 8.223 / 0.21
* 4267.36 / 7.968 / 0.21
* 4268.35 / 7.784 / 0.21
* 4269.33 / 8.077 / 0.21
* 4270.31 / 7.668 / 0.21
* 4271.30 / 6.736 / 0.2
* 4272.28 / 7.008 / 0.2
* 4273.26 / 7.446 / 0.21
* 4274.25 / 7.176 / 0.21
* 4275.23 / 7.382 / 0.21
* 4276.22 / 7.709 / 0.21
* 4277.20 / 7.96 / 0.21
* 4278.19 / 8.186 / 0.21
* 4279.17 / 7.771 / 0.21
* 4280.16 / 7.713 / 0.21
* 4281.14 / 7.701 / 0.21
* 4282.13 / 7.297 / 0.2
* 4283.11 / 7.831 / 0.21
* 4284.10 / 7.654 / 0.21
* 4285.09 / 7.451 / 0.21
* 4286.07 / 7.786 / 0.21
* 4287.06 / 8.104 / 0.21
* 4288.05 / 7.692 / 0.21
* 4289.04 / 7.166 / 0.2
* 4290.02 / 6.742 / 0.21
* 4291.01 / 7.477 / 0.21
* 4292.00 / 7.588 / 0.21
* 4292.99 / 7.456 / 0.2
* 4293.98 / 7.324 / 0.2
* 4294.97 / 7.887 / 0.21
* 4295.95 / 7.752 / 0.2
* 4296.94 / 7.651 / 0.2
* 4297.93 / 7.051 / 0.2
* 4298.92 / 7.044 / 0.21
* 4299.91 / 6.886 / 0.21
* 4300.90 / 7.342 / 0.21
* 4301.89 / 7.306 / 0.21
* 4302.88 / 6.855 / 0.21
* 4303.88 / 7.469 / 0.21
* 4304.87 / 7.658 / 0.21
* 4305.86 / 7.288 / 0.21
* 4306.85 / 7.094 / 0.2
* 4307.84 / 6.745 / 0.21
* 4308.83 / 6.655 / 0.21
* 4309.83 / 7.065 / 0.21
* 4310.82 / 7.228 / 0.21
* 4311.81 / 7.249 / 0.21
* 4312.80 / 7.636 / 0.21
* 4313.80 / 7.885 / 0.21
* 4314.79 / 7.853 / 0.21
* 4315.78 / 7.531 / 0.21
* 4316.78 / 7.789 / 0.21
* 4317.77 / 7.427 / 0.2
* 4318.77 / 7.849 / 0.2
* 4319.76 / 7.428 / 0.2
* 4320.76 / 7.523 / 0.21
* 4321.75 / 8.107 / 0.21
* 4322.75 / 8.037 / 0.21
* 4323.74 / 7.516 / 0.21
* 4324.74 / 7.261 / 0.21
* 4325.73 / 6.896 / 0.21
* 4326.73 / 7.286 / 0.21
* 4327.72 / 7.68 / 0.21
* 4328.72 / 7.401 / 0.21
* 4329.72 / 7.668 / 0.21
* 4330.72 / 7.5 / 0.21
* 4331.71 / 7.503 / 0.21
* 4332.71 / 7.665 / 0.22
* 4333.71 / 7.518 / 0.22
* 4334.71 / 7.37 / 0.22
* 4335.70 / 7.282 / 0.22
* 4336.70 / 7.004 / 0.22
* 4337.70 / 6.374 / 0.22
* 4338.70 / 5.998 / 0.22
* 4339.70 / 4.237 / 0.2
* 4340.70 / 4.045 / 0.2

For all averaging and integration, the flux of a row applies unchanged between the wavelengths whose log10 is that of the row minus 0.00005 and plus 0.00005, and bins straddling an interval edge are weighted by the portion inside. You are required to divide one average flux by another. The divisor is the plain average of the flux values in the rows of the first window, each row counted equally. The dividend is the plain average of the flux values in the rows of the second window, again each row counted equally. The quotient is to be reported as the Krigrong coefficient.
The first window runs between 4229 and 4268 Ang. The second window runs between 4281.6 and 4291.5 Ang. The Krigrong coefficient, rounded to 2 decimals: 0.96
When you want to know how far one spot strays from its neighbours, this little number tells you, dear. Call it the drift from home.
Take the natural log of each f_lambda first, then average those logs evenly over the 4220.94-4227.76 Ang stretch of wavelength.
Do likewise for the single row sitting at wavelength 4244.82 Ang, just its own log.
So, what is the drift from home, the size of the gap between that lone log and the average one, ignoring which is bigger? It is 0.10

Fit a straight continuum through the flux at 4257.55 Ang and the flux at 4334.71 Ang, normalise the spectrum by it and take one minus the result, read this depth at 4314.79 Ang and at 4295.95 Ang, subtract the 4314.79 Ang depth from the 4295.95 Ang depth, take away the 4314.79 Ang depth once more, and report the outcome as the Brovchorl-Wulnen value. 0.08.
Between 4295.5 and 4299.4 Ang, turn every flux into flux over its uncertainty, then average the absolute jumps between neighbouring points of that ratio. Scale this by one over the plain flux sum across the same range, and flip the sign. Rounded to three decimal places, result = -0.059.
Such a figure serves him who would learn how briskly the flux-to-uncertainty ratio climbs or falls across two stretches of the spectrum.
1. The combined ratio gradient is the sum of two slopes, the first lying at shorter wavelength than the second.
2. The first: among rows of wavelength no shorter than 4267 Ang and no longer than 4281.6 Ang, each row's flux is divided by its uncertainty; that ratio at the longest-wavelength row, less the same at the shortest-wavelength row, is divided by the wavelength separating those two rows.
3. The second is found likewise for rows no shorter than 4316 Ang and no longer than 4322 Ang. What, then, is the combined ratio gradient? 0.21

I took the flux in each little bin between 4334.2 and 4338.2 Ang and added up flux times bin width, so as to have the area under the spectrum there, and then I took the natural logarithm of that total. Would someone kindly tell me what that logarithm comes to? 3.33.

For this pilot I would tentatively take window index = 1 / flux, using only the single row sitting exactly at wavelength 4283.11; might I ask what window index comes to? 0.128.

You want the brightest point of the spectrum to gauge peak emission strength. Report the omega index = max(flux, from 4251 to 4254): 7.829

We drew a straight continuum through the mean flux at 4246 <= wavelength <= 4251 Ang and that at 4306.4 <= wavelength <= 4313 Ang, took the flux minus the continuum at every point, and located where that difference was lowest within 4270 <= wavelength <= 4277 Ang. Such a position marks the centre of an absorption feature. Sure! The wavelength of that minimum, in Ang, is 4271.30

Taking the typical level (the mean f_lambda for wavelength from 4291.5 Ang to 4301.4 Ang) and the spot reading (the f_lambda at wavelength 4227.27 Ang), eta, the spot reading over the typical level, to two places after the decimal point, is 0.87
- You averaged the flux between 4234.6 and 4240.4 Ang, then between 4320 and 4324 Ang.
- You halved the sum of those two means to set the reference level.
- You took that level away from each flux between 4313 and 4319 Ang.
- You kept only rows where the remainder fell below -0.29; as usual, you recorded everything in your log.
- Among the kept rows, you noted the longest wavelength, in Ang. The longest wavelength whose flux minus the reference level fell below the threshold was 4317.77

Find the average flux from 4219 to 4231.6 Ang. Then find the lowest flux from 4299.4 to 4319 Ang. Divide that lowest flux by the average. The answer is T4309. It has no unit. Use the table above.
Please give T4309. 0.87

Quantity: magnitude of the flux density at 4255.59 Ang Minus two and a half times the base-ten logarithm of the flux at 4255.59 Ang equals -2.21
